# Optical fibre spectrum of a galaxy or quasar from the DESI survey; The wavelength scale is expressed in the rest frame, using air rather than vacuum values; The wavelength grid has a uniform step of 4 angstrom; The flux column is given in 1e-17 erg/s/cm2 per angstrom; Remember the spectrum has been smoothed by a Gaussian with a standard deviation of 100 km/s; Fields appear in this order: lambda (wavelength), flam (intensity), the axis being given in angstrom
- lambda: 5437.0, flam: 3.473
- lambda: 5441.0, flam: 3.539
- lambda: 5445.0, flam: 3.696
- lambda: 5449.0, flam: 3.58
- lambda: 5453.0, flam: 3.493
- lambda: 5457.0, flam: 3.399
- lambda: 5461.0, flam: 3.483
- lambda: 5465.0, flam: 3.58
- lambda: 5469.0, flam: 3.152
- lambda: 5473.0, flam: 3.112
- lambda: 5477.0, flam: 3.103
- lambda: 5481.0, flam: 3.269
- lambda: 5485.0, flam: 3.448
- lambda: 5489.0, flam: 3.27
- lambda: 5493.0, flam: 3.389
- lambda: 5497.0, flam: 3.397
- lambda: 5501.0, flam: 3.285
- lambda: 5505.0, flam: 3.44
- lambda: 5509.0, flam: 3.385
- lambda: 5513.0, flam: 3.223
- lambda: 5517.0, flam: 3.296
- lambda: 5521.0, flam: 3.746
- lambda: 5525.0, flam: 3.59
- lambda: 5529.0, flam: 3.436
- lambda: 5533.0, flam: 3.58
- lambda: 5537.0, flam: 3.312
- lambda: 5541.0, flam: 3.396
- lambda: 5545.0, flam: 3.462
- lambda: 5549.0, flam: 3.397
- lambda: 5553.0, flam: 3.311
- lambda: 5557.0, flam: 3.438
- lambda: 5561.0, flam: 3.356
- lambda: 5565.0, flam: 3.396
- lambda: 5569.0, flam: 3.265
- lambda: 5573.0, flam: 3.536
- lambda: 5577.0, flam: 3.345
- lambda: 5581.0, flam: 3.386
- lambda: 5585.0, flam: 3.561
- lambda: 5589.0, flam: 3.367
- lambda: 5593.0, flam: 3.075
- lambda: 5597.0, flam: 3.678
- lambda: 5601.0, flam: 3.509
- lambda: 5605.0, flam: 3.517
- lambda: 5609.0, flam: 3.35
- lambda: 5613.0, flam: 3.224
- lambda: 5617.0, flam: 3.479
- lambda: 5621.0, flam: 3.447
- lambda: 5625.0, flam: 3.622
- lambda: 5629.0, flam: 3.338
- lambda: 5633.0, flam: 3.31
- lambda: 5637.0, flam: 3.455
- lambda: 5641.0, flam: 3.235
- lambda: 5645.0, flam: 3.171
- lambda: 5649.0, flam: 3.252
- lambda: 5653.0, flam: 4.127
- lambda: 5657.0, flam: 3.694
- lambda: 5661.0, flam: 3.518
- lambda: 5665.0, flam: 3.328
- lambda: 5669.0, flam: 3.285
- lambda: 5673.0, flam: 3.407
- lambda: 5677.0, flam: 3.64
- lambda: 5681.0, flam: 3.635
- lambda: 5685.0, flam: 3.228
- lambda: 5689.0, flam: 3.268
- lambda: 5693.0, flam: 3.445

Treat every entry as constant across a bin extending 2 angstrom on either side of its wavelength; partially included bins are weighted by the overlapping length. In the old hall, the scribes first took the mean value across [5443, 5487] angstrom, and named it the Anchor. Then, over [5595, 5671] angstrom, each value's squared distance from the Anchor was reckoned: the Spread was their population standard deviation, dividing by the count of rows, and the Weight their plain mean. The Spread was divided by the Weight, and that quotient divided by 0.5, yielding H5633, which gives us 4.6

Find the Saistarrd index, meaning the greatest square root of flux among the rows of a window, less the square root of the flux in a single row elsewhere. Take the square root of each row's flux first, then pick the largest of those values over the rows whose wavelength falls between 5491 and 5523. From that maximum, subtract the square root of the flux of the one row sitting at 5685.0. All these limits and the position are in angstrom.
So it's 0.14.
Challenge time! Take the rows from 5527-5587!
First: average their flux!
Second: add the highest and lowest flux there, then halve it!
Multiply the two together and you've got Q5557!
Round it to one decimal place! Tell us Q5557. 11.7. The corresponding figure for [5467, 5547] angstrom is 11.5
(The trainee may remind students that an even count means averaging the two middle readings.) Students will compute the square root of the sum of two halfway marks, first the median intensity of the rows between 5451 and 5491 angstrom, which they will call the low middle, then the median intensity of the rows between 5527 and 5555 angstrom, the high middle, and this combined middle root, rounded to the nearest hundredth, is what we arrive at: 2.59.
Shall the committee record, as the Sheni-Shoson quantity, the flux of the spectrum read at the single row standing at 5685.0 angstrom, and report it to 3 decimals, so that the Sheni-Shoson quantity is 3.228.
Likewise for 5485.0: 3.448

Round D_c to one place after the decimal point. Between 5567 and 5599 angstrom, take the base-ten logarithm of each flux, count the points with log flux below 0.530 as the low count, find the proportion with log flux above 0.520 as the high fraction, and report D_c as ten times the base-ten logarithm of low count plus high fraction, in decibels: 7.6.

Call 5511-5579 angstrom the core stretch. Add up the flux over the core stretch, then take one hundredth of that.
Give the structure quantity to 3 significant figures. 0.581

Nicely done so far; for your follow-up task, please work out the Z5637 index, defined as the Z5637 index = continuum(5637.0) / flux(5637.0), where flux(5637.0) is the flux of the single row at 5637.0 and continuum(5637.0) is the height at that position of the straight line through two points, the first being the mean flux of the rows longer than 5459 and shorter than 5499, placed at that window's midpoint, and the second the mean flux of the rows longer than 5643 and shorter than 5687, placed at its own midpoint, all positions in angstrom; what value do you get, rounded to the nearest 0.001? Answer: 1.000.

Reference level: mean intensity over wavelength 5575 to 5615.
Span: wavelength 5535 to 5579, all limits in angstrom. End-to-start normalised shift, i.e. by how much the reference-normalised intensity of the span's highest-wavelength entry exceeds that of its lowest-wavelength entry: 0.01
